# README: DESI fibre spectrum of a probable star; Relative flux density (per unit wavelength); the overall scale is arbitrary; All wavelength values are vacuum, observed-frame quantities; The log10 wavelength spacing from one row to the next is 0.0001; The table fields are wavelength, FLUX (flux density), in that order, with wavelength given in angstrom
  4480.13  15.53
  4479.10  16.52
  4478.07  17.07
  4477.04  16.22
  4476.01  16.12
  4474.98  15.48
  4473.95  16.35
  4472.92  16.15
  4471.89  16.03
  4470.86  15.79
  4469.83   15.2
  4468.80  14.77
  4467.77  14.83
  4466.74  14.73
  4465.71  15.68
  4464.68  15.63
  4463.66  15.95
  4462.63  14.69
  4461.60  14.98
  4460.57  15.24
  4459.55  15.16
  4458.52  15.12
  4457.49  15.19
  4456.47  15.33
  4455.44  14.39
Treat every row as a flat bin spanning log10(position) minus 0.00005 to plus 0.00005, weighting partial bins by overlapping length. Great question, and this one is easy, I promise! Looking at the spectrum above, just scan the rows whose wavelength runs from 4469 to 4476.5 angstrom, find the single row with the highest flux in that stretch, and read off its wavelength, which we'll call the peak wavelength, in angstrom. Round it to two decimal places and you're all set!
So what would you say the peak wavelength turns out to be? 4473.95 angstrom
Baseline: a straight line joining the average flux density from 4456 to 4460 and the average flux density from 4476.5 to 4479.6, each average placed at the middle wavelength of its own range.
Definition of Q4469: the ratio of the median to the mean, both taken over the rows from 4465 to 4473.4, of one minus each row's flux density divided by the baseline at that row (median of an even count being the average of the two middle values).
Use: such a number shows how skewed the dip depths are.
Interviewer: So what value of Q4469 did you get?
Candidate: 1.0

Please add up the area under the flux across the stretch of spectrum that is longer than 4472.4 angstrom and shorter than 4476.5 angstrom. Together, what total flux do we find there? 66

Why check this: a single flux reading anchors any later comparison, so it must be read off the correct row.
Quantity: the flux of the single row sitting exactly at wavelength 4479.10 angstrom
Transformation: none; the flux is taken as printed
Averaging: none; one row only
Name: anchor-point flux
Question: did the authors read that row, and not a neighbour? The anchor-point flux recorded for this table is 16.52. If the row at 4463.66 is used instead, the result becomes 15.95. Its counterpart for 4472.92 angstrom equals 16.15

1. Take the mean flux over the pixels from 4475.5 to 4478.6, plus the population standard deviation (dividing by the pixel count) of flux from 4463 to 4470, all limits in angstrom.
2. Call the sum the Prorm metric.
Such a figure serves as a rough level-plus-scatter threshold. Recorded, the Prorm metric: 16.9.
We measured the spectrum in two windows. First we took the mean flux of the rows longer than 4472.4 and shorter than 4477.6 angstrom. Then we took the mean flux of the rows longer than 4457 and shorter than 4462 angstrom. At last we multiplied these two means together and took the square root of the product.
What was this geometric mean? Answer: 15.6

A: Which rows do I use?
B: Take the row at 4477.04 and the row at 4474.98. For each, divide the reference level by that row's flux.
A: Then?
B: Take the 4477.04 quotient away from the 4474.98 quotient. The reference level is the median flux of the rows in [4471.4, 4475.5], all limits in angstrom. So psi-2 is 0.05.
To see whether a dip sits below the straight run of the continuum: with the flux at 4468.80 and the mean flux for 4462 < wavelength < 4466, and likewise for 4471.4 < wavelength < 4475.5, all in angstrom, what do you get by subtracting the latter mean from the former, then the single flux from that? -15.3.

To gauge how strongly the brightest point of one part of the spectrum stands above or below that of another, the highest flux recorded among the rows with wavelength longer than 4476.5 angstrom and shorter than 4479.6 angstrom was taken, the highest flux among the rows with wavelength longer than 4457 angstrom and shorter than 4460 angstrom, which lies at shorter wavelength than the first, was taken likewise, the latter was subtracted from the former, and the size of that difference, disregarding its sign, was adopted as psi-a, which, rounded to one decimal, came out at 1.9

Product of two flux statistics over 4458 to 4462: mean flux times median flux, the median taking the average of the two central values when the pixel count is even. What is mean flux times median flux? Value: 229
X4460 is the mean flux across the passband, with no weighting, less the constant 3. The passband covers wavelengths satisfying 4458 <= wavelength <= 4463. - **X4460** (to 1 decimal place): 12.0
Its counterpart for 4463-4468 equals 12.4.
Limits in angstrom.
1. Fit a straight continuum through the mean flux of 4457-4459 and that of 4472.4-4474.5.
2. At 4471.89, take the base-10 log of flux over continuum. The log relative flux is -0.003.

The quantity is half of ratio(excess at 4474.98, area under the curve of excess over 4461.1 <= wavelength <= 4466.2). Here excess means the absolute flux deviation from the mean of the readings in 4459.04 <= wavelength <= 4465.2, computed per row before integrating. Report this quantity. 0.0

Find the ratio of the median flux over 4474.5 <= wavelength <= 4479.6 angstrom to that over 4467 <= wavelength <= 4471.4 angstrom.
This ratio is 1.080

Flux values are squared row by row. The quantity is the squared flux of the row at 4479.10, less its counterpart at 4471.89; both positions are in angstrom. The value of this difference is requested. 16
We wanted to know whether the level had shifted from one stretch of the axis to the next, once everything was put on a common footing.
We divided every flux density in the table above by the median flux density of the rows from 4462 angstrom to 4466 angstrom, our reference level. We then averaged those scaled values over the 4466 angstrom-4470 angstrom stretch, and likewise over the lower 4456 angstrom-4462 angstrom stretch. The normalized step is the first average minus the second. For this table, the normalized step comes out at -0.02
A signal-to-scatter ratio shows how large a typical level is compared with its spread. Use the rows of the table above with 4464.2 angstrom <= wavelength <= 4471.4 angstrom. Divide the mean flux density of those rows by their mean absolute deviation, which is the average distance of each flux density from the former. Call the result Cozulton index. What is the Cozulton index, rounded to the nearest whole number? 38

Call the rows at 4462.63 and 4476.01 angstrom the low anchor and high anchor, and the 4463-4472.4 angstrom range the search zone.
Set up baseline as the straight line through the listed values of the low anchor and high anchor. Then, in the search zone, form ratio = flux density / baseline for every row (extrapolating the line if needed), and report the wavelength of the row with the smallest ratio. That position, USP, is 4468.80 angstrom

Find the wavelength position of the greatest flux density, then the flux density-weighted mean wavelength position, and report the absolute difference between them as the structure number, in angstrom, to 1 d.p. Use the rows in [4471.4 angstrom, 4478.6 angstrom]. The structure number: 3.1 angstrom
